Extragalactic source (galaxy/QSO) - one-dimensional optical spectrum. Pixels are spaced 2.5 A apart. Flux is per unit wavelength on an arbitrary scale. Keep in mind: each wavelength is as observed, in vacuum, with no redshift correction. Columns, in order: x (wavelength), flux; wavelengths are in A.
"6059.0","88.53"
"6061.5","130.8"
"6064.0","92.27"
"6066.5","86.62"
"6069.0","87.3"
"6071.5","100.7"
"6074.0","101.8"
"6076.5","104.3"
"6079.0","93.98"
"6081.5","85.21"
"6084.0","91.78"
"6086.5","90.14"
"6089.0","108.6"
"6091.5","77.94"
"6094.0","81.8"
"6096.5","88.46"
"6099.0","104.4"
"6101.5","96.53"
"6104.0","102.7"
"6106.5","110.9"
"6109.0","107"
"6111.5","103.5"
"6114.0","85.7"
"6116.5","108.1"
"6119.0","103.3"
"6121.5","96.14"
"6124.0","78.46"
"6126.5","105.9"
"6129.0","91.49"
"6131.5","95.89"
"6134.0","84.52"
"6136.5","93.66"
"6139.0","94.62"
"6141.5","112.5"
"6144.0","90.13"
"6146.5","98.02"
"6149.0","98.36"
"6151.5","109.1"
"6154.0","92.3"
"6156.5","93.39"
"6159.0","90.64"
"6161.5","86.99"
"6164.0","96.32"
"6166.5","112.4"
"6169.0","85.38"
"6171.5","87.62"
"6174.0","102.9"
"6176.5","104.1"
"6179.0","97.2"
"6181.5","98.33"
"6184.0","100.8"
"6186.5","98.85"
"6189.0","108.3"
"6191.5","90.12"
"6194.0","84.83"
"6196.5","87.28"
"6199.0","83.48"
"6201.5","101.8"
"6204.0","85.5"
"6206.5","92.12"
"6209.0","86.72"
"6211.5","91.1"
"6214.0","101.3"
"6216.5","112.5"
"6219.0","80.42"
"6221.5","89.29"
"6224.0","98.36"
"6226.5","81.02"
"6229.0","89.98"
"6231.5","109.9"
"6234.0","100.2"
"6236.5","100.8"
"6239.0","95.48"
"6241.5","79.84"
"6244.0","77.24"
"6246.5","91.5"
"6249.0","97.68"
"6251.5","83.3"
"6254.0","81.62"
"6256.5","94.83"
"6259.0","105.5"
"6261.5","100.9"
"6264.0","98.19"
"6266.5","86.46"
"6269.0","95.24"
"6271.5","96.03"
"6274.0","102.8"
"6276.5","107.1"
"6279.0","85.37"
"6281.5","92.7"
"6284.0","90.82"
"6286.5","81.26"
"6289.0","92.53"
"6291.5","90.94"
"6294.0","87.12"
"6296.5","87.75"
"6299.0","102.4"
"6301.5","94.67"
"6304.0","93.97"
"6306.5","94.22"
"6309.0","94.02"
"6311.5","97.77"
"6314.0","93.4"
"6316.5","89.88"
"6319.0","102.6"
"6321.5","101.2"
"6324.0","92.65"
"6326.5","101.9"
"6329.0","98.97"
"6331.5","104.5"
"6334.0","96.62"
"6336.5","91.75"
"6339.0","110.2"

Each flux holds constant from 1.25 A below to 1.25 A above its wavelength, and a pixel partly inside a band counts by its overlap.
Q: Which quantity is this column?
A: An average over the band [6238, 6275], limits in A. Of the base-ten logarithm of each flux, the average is 1.96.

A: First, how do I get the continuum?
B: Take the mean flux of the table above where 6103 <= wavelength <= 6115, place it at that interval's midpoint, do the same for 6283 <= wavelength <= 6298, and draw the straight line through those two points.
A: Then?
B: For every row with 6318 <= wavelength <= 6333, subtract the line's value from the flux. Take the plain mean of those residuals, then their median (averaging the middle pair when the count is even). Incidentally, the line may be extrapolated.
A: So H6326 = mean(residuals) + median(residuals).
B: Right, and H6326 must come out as 30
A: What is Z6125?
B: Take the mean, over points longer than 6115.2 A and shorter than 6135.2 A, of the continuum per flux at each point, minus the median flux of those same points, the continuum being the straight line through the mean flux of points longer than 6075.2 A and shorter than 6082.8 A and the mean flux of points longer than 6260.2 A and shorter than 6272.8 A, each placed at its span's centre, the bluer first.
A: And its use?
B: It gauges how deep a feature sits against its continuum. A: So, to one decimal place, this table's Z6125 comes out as -95.0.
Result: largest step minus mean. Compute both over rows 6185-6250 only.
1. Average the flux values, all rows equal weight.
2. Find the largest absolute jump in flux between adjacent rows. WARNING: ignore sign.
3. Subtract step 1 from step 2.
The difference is -61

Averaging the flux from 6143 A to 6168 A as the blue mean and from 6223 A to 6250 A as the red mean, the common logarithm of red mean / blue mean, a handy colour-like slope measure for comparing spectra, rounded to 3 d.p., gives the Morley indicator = -0.018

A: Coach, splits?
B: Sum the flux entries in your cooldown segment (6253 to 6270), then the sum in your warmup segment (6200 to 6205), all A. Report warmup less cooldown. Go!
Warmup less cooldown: -475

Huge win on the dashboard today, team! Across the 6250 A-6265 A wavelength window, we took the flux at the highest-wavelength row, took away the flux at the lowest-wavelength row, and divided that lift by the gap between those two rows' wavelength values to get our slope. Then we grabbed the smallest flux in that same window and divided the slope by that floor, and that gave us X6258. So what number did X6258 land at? 0.015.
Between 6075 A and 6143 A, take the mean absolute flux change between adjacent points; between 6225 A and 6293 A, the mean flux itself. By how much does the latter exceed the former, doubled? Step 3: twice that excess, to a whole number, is 164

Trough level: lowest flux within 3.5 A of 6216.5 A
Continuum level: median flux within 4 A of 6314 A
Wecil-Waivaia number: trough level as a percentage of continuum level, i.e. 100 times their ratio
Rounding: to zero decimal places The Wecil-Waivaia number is 86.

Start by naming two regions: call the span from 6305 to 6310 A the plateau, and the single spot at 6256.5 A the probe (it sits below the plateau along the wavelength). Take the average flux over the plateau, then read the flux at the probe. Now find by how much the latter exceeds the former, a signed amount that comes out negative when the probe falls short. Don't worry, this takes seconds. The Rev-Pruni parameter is 0.7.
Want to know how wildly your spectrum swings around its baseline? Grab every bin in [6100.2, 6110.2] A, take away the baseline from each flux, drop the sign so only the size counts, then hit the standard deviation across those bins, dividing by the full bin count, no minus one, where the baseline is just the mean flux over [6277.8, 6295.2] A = 5.3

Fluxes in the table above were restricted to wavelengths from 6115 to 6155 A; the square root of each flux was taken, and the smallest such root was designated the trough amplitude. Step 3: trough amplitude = 8.86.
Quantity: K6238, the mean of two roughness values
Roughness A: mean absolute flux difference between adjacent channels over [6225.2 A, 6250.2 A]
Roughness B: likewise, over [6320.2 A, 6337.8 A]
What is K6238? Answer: 7.9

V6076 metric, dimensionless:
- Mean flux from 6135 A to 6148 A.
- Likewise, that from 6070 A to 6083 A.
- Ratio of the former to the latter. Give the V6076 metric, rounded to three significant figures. 1.01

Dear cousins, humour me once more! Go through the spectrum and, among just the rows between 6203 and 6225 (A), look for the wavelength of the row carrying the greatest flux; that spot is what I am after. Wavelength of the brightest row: 6216.5 A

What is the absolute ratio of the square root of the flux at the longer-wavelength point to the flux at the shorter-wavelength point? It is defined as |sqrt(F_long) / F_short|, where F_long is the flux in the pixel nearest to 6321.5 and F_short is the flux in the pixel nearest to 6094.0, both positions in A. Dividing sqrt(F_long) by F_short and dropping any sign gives 0.123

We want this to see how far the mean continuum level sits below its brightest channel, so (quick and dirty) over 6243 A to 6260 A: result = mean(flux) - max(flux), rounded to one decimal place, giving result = -15.3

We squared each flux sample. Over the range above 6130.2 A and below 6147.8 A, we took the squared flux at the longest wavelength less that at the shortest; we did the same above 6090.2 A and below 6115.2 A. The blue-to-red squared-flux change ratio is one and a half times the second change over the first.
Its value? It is 5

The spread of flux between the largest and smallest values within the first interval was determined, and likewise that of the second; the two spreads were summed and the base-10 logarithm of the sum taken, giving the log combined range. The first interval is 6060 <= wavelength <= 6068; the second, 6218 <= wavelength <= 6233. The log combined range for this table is 1.87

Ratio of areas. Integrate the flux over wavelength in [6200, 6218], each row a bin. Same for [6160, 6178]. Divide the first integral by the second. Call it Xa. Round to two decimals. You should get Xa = 0.99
